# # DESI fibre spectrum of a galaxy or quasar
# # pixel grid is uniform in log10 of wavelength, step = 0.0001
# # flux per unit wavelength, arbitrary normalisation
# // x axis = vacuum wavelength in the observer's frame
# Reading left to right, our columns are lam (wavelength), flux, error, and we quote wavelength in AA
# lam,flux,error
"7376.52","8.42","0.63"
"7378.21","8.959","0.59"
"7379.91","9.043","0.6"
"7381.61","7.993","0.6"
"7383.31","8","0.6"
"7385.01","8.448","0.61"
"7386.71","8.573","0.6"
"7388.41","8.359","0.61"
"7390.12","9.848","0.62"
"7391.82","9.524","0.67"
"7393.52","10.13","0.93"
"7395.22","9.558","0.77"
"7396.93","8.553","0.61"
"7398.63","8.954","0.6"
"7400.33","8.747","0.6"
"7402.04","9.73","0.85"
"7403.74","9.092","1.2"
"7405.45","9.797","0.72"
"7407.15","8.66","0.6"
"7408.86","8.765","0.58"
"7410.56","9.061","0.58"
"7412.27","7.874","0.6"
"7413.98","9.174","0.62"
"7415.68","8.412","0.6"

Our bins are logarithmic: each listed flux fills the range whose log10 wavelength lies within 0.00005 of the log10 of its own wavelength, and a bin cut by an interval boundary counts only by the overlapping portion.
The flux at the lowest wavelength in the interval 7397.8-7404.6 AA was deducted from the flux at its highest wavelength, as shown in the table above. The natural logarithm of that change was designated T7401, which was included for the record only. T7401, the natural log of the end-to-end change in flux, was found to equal -2.0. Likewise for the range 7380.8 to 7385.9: -0.8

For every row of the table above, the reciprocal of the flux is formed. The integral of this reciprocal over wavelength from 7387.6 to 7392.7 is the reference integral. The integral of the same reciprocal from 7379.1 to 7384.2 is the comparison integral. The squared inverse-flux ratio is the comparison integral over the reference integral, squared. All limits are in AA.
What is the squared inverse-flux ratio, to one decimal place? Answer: 1.2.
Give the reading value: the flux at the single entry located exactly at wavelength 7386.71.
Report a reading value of 8.573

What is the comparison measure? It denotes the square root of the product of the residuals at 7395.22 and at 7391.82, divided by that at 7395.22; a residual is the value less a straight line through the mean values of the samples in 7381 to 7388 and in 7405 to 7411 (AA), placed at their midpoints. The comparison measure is 1.0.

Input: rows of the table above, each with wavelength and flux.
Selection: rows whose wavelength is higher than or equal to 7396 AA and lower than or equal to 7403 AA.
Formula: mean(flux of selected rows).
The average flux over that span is 9.00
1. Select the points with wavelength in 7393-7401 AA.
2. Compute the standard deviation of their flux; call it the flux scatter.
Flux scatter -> 0.6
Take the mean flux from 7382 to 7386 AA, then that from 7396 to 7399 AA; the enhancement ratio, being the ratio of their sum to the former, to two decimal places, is 2.06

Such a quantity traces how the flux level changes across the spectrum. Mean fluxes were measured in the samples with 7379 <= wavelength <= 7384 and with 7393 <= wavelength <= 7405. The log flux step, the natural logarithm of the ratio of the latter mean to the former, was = 0.10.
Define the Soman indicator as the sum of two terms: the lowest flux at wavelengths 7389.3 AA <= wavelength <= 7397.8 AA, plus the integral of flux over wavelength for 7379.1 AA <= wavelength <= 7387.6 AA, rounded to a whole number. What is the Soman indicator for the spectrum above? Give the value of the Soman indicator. 80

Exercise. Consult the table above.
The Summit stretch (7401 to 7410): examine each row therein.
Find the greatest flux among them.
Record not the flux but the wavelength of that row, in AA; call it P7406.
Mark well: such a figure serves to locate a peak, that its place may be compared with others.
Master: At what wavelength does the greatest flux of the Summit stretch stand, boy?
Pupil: 7405.45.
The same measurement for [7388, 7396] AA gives 7393.52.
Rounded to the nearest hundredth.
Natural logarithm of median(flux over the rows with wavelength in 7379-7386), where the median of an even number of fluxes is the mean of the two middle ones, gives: 2.11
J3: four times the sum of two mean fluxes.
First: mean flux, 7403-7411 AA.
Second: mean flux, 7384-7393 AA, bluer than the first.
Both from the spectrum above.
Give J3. 72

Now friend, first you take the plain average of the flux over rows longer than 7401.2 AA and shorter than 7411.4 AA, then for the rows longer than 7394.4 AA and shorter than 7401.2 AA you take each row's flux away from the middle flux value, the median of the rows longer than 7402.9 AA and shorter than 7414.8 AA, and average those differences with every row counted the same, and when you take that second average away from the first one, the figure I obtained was 9.1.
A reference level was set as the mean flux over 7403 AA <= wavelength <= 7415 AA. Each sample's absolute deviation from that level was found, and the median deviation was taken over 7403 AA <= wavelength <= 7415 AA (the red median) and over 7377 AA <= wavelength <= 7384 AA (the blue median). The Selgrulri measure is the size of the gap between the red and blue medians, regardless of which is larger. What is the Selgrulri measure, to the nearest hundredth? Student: 0.27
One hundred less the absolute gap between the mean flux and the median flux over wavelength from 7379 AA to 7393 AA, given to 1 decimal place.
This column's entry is 99.8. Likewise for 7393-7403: 100.0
